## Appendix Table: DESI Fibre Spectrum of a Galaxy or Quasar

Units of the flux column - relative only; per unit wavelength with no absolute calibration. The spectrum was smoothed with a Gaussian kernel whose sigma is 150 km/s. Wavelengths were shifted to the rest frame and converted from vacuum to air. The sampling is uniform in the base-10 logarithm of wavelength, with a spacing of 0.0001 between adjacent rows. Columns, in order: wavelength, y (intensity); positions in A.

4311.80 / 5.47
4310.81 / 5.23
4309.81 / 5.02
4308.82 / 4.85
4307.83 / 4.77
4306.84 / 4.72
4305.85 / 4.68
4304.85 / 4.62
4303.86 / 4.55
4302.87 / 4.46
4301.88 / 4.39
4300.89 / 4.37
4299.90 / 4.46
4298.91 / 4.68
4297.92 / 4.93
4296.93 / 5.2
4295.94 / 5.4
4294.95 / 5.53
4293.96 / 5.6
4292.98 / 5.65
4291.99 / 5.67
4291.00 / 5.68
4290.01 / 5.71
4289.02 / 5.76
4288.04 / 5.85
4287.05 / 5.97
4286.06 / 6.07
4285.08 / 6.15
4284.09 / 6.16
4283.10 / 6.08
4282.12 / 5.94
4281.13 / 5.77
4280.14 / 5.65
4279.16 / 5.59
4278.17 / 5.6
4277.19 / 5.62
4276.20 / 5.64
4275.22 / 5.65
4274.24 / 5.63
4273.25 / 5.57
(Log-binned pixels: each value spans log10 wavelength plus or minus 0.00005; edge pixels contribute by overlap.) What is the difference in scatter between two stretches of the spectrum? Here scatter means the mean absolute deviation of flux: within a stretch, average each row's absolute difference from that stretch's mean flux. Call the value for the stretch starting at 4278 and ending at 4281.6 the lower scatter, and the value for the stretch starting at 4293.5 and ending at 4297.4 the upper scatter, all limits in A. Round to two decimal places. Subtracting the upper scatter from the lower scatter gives -0.07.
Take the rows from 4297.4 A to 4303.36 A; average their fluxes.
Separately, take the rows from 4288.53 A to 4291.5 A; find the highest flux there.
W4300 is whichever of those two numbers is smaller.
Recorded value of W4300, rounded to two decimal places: 4.55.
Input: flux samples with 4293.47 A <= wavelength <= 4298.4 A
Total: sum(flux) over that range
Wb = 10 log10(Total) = 14.3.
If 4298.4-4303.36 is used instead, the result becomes 13.5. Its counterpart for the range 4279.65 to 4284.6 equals 14.7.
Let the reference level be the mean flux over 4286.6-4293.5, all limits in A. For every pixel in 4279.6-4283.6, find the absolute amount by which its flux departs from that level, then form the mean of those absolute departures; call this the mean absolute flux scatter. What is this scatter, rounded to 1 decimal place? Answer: 0.2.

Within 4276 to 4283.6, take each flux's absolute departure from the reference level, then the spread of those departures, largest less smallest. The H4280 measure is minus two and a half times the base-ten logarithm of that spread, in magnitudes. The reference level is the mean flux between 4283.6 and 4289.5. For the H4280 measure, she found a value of 1.1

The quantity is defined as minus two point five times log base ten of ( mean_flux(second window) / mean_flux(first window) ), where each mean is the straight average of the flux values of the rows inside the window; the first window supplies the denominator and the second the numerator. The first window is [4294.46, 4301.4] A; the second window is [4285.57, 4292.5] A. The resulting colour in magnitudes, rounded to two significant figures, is -0.18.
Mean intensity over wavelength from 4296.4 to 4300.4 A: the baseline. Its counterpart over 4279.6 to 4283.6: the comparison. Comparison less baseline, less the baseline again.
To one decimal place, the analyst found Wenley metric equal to -3.8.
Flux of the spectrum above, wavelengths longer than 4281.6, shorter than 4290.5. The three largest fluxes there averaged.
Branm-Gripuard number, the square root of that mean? 2.48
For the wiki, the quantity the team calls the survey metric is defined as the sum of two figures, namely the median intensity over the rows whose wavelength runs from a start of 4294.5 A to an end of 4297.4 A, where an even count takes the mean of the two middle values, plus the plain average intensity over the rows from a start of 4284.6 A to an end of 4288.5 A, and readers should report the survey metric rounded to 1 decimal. 11.4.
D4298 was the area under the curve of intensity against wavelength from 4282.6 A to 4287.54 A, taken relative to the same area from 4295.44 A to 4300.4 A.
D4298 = 1.23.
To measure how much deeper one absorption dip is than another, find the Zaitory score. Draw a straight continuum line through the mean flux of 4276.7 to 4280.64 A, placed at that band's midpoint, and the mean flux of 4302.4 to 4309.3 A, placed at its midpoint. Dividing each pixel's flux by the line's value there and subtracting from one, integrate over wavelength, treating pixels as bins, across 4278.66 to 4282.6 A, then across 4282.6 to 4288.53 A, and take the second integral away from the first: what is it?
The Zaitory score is 0.6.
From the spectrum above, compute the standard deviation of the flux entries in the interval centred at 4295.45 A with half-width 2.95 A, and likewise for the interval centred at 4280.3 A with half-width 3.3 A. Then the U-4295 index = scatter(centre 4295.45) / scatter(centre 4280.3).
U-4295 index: 1.4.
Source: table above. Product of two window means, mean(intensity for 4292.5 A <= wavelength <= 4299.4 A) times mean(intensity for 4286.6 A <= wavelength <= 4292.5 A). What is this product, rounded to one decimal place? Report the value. 30.5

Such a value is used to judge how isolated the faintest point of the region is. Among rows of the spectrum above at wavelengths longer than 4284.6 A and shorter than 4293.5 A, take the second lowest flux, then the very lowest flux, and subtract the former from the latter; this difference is -0.02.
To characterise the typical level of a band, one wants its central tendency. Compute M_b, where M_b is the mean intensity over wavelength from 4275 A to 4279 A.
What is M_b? 5.6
